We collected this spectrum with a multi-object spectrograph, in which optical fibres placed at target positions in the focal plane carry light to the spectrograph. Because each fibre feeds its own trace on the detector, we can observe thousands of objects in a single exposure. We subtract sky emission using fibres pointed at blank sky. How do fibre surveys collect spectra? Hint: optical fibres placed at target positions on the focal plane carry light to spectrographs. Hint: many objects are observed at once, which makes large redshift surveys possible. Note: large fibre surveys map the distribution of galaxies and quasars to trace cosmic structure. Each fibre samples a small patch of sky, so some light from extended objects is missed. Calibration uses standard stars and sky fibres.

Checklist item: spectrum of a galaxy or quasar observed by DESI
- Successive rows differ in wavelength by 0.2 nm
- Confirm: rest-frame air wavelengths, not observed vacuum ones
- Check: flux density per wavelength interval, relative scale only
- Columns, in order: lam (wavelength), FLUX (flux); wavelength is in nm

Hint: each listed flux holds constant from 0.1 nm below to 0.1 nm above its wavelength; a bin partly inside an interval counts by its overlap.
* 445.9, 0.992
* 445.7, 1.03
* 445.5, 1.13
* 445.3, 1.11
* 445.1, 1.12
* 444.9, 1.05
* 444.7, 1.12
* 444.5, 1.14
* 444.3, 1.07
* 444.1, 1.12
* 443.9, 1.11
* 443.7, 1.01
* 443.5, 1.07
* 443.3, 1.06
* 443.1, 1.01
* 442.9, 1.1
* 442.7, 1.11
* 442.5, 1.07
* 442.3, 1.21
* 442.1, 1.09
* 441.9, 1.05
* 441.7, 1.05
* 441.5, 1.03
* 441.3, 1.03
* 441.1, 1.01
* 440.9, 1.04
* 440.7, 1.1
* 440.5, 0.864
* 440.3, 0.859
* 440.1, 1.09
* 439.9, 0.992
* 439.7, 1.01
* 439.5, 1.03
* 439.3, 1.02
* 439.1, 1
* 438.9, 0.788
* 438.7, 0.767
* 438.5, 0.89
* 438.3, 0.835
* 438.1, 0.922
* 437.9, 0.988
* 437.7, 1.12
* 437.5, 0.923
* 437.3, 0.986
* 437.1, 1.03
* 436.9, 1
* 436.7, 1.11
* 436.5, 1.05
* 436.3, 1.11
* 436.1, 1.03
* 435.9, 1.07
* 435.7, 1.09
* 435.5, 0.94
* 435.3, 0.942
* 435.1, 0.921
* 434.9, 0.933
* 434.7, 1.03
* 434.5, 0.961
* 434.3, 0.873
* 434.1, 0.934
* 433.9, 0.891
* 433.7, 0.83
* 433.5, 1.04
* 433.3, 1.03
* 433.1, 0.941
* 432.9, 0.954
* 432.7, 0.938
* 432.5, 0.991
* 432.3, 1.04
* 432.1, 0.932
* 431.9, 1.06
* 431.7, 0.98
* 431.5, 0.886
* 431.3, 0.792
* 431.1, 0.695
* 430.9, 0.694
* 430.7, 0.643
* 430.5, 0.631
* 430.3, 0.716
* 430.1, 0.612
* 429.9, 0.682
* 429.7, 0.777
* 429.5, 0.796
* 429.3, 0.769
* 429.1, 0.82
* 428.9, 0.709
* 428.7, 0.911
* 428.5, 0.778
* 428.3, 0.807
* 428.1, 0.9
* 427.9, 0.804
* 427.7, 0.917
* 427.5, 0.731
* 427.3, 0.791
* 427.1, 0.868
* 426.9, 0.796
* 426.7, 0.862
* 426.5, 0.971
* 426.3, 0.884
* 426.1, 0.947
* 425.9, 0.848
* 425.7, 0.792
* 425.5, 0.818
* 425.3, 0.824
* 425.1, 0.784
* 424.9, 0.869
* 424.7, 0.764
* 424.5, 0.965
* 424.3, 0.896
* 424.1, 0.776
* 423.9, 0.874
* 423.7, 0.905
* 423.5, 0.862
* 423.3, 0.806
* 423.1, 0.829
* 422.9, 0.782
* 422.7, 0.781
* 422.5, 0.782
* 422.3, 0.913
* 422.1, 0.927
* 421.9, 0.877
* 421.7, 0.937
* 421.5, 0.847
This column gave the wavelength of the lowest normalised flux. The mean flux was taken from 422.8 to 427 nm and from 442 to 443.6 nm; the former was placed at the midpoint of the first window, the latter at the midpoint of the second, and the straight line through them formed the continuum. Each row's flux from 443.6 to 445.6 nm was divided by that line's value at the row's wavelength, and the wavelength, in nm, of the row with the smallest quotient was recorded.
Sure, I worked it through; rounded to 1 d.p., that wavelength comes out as 443.7 nm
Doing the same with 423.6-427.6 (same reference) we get 427.5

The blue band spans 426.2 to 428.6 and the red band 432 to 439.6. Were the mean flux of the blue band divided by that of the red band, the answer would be 0.868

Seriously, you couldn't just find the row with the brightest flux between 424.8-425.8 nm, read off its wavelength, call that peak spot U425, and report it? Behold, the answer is 424.9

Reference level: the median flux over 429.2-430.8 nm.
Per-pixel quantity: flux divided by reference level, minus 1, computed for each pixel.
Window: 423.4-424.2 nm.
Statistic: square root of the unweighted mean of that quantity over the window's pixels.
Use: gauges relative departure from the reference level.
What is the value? 0.5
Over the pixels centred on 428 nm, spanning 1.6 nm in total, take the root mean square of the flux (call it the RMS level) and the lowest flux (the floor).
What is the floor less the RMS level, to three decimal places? -0.101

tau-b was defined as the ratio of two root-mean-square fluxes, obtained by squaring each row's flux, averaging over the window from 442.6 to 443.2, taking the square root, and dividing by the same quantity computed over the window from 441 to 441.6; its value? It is 1.0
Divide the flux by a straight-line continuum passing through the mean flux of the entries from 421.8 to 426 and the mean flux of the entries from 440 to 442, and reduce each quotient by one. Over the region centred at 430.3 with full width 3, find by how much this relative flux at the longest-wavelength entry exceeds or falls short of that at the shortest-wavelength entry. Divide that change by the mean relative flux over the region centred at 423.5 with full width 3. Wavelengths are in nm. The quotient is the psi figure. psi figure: 20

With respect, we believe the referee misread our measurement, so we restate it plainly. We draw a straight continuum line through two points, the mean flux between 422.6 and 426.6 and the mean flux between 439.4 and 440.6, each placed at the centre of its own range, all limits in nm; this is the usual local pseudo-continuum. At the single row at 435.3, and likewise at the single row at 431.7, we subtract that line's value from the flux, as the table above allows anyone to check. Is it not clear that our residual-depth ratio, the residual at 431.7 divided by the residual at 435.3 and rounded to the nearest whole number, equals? 12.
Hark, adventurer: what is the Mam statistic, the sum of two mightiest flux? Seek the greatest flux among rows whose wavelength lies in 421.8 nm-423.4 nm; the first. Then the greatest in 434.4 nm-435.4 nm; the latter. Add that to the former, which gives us 1.96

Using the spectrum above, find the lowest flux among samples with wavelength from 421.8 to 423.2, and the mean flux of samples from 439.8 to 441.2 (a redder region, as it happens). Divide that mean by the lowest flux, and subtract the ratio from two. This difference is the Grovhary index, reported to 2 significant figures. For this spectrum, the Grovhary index 0.73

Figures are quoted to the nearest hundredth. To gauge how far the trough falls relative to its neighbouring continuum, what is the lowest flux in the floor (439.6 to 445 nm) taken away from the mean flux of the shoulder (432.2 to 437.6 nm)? 0.13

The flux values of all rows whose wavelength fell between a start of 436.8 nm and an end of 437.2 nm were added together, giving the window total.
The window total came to 2.03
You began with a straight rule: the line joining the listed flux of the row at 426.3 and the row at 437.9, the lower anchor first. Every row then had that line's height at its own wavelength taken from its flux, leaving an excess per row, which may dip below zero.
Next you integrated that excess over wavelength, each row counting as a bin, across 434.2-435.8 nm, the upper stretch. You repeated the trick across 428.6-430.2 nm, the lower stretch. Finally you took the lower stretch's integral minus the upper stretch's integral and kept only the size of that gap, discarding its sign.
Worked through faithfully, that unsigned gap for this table 0.24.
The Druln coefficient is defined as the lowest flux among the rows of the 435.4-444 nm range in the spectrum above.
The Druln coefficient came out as 0.767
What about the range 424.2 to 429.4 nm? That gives 0.709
